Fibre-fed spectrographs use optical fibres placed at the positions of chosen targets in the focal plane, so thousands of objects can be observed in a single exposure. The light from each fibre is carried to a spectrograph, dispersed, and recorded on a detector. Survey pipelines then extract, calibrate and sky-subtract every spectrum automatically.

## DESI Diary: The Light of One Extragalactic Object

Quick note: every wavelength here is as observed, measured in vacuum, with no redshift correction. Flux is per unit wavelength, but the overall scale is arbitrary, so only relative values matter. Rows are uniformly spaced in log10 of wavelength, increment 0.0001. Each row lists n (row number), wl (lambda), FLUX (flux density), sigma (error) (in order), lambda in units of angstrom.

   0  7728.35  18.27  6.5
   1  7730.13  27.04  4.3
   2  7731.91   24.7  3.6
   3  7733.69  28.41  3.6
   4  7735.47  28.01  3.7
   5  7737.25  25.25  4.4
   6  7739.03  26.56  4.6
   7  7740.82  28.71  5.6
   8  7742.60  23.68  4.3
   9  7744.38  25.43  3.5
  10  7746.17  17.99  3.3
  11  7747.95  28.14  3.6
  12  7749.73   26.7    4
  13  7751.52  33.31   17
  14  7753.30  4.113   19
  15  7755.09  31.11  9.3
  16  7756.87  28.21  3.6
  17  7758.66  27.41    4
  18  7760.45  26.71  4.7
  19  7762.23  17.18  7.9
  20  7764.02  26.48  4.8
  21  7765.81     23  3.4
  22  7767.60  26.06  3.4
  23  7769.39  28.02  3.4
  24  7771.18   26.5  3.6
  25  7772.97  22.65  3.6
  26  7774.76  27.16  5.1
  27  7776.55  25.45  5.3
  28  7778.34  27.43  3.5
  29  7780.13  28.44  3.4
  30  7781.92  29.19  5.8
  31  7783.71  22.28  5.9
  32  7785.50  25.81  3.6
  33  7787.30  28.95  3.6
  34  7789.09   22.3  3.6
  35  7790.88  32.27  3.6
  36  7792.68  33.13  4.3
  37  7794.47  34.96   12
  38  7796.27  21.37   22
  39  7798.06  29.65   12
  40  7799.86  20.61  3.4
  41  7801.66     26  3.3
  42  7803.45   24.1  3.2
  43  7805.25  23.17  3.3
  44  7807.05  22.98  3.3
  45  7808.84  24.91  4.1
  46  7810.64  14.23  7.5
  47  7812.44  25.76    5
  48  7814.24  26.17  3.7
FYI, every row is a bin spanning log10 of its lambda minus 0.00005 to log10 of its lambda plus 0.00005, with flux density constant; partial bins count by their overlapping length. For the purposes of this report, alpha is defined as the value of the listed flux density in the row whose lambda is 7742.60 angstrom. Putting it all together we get 23.68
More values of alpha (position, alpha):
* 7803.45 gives 24.1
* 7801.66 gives 26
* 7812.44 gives 25.76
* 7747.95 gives 28.14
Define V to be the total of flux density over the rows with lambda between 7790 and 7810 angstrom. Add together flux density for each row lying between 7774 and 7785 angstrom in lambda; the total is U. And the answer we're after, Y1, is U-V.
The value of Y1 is -133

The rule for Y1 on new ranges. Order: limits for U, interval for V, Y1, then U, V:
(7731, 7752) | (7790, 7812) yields 10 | 317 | 307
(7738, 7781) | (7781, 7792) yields 446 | 606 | 161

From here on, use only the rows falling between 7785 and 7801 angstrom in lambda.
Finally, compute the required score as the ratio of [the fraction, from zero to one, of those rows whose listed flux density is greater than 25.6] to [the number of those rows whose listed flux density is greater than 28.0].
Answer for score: 0.133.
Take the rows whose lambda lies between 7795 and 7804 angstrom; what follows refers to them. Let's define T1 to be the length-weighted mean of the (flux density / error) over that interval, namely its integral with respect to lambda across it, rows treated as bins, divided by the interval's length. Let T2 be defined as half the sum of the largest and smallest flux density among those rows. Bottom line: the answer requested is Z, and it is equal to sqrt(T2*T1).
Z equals 11.0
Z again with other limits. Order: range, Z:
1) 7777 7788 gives 13.0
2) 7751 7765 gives 8.9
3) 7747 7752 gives 13.2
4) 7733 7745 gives 12.9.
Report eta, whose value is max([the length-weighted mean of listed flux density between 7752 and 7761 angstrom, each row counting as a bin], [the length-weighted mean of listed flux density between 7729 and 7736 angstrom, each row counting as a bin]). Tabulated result 26.7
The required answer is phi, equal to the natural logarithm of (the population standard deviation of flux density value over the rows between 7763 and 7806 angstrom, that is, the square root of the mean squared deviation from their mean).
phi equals 1.3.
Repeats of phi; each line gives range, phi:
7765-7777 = 0.6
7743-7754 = 2.2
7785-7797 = 1.6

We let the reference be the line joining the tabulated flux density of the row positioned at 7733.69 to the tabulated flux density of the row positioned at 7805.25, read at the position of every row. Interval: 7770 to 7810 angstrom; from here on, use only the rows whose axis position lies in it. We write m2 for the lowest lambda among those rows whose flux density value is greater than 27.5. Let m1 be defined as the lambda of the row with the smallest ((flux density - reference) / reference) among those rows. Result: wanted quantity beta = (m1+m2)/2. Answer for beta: 7790.0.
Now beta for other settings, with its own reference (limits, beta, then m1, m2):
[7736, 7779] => 7747.1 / 7753.30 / 7740.82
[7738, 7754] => 7747.1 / 7753.30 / 7740.82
